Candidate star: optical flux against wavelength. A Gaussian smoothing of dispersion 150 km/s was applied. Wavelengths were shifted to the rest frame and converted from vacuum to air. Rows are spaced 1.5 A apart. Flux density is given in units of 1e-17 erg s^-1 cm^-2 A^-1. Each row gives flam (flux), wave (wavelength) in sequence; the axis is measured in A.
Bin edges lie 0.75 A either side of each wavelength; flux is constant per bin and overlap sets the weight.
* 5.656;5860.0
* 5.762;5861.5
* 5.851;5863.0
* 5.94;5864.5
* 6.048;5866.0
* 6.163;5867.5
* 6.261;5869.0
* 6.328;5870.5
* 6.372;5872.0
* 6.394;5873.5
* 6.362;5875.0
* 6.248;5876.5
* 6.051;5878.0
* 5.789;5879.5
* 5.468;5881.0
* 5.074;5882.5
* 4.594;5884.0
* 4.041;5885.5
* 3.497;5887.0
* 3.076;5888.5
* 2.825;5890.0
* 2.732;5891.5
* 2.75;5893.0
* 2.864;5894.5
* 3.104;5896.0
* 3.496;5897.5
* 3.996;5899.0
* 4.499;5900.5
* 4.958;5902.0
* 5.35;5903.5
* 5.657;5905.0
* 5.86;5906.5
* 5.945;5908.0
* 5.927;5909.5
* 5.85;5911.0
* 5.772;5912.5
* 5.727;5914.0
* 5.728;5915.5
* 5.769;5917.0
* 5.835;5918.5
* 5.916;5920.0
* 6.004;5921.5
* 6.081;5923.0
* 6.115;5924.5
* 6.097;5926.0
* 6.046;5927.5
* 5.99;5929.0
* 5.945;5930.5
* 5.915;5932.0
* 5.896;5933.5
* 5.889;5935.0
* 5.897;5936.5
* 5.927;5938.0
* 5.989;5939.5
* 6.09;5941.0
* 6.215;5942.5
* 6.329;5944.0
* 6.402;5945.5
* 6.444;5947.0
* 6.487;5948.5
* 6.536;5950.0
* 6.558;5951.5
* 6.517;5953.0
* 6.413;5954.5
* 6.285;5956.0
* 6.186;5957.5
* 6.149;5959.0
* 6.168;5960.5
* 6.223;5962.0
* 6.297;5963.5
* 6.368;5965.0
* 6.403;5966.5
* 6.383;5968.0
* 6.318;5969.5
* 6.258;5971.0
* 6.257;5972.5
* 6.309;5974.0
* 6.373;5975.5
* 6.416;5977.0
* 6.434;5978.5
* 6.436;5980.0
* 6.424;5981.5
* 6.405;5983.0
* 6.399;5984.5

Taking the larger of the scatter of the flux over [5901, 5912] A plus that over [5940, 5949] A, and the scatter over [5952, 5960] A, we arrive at 0.5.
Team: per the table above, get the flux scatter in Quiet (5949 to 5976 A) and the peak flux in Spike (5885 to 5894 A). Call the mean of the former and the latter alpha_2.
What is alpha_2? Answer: 2.08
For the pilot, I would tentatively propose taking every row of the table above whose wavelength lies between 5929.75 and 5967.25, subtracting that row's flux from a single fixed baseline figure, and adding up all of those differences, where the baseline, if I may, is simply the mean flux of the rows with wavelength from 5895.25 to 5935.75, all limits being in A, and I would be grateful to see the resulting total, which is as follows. -17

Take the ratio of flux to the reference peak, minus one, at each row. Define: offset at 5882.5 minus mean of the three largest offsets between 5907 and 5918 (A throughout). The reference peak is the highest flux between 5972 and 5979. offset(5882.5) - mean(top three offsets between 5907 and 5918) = -0.13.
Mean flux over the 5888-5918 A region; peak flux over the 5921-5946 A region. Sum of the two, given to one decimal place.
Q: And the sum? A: 11.0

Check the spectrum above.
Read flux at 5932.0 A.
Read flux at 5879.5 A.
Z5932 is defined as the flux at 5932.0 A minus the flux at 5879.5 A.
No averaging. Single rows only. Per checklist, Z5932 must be 0.13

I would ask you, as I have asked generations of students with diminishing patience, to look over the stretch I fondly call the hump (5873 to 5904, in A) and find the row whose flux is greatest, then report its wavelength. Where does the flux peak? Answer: 5873.5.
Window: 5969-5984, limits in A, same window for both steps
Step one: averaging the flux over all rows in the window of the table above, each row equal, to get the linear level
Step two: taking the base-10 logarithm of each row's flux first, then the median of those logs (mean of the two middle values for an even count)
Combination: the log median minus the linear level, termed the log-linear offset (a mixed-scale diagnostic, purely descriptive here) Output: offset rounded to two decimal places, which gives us -5.56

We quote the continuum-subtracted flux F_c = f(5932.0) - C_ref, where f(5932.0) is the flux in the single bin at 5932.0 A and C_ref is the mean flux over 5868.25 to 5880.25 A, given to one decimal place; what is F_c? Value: -0.3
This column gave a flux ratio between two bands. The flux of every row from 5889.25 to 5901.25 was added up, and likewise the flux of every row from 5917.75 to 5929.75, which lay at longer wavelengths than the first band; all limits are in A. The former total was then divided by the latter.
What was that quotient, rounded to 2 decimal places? 0.55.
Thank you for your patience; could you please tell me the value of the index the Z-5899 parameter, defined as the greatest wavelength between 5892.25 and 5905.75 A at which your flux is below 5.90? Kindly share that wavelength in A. 5905.0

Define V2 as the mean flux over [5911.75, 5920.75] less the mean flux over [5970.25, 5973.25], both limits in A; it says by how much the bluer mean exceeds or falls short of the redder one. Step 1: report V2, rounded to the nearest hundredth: -0.47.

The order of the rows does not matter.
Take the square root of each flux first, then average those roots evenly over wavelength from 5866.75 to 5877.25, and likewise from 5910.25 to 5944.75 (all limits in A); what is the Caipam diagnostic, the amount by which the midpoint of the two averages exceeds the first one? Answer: -0.04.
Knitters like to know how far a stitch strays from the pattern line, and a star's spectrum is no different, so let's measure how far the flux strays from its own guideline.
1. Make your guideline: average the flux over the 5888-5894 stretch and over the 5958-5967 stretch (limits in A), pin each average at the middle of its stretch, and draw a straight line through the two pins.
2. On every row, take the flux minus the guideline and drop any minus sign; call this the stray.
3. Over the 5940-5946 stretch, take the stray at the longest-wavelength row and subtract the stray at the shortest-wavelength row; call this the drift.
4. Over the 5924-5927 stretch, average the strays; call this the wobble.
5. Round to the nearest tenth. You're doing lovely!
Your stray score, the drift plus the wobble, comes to 1.7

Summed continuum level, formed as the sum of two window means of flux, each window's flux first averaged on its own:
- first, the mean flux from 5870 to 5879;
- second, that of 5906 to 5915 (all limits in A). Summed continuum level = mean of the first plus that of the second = 12.1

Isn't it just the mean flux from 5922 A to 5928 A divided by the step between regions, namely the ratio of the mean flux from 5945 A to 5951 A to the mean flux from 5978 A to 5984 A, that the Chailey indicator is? 6.04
